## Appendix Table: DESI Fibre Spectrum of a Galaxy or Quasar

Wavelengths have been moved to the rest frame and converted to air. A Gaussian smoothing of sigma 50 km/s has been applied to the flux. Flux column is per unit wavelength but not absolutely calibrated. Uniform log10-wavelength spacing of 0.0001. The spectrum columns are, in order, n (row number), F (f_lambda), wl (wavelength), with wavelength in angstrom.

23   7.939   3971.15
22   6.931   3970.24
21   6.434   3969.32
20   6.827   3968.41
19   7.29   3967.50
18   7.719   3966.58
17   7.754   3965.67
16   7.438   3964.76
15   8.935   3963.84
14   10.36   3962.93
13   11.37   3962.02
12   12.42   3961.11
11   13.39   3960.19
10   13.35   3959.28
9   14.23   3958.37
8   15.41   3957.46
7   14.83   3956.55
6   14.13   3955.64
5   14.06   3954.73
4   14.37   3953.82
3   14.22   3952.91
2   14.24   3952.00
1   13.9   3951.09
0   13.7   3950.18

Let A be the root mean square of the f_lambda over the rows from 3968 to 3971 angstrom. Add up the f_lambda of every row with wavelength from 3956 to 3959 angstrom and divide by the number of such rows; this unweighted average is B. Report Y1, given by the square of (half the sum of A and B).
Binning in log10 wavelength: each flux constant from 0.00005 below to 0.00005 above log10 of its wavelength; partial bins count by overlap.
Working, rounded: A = 6.7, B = 14.8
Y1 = 116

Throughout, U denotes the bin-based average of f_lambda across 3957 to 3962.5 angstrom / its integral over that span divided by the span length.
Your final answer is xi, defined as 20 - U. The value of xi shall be 7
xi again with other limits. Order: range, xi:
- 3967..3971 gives 13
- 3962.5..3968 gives 12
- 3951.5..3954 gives 6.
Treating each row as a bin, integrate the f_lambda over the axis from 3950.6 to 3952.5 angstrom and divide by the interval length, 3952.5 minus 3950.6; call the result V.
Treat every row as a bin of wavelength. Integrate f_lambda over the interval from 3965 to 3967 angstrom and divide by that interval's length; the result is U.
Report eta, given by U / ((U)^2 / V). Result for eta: 1.82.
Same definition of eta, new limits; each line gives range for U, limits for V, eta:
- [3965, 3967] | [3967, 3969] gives 0.91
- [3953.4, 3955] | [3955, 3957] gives 1.02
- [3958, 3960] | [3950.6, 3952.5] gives 1.02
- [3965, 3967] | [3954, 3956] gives 1.83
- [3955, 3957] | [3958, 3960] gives 0.95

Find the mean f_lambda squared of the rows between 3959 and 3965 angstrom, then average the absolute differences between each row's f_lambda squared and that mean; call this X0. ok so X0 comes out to 39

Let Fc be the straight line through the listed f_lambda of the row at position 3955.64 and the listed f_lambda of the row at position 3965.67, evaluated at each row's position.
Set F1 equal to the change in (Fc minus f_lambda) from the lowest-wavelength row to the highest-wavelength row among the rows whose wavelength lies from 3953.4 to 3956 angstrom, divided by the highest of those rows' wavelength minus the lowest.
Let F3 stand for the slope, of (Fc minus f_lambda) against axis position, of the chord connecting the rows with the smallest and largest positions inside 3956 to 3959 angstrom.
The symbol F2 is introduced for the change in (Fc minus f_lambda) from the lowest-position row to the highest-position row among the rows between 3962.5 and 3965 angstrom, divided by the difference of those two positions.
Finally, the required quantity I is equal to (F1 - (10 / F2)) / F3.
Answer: 36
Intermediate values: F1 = -0.50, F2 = 1.0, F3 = -0.31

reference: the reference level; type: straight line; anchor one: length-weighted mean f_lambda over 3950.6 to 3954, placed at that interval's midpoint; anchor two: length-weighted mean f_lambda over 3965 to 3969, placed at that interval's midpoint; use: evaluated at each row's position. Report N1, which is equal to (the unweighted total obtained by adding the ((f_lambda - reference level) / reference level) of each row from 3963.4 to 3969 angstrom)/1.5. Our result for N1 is -0.1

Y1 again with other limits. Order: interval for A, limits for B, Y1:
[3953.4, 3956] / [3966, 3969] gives 115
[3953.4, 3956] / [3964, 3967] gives 119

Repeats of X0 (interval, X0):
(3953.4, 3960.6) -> 14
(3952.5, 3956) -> 3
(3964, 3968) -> 3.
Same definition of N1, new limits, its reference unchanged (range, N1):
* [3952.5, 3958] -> 0.5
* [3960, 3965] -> 0.5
